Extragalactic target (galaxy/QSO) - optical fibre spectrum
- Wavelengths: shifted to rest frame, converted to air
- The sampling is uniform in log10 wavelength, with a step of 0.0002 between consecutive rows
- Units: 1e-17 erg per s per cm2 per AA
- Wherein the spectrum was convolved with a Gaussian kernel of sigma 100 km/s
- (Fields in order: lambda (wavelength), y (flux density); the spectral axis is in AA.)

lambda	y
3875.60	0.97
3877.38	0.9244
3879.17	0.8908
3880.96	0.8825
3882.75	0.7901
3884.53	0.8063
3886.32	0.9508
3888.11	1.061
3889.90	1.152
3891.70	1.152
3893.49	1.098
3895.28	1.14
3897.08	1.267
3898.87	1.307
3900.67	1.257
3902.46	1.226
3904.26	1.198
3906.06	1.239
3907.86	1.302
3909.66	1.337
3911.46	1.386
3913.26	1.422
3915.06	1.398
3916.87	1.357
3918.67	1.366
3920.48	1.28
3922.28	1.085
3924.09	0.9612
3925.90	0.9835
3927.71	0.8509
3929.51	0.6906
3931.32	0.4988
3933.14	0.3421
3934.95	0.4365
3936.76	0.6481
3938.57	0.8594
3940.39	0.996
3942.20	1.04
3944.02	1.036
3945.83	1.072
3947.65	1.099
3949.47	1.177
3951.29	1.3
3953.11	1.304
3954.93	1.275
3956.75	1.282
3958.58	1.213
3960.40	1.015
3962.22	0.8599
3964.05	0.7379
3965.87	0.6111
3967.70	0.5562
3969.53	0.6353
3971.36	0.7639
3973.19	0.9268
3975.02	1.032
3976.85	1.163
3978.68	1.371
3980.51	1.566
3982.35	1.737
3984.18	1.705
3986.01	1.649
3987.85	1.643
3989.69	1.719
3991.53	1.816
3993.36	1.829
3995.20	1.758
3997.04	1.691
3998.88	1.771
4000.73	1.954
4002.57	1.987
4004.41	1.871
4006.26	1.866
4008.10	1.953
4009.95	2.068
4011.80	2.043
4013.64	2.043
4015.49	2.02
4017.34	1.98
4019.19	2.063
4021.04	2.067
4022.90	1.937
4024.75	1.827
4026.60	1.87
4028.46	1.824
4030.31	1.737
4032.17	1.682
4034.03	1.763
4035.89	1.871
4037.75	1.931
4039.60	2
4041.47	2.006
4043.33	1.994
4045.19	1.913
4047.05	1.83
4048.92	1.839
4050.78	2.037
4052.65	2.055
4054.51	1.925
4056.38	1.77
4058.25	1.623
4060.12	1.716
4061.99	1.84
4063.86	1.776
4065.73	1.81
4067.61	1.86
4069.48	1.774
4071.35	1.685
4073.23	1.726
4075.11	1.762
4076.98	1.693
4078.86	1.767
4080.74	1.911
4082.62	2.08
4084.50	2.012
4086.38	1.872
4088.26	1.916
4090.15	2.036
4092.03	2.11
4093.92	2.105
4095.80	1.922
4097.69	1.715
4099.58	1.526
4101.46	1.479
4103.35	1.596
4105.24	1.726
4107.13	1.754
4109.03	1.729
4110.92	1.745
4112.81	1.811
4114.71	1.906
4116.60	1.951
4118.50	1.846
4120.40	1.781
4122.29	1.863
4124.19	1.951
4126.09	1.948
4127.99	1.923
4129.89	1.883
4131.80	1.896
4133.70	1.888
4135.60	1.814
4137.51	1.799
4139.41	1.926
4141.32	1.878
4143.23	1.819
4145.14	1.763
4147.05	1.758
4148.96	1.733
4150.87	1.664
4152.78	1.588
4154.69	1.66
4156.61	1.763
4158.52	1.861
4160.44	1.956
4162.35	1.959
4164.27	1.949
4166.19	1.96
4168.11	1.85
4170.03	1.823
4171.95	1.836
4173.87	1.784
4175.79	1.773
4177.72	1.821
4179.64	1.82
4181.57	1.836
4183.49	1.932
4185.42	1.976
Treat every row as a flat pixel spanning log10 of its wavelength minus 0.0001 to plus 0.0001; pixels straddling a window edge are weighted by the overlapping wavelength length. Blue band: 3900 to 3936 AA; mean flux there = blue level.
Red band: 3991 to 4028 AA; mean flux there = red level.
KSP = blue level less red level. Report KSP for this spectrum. -0.8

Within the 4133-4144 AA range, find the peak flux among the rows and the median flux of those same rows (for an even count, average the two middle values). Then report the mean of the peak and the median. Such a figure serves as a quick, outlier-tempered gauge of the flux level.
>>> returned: 1.9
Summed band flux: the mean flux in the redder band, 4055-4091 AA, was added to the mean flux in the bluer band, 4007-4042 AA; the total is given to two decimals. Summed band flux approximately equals 3.75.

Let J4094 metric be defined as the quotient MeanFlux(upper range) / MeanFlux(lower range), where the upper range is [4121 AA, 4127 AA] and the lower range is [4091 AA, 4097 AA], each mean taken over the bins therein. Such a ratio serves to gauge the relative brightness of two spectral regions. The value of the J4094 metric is 0.94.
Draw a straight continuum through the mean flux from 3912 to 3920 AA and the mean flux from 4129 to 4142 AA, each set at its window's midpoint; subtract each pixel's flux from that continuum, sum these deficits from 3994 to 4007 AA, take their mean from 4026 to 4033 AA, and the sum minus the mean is -2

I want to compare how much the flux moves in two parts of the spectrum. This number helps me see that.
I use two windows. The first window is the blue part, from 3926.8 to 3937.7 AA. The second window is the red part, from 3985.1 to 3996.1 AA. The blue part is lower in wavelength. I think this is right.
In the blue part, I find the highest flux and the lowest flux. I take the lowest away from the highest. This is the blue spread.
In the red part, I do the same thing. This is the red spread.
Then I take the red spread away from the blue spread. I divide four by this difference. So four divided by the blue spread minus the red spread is 12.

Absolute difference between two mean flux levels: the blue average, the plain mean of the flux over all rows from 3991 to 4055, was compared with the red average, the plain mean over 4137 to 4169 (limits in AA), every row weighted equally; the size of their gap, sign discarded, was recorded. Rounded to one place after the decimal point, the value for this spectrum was 0.1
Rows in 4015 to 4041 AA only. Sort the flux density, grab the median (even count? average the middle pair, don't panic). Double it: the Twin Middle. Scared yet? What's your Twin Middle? 3.80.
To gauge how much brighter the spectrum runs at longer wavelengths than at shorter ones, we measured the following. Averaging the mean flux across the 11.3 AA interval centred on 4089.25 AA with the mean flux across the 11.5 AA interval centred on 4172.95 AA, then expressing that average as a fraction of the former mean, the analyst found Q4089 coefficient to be 1.0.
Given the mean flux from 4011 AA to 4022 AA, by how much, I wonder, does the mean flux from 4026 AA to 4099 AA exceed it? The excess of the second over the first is -0.2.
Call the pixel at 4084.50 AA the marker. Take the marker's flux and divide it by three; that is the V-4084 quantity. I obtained 0.67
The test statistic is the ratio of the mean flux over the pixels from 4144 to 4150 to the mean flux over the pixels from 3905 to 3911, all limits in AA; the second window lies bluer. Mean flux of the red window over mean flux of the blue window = 1.4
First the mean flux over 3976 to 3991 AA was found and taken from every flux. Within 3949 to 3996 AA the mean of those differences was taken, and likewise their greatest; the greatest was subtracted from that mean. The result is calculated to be -0.573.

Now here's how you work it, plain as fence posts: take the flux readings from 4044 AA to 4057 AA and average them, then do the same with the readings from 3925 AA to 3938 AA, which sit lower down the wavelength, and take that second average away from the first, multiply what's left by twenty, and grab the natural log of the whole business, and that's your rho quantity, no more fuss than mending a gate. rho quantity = 3.24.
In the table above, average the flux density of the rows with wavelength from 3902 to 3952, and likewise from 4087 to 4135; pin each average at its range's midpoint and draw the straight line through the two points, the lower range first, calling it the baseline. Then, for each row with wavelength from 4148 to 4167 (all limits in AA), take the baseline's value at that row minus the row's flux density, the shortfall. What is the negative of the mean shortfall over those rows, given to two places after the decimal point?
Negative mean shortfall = -0.23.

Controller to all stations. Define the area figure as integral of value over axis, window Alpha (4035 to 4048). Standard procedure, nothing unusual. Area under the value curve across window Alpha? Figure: 25.2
